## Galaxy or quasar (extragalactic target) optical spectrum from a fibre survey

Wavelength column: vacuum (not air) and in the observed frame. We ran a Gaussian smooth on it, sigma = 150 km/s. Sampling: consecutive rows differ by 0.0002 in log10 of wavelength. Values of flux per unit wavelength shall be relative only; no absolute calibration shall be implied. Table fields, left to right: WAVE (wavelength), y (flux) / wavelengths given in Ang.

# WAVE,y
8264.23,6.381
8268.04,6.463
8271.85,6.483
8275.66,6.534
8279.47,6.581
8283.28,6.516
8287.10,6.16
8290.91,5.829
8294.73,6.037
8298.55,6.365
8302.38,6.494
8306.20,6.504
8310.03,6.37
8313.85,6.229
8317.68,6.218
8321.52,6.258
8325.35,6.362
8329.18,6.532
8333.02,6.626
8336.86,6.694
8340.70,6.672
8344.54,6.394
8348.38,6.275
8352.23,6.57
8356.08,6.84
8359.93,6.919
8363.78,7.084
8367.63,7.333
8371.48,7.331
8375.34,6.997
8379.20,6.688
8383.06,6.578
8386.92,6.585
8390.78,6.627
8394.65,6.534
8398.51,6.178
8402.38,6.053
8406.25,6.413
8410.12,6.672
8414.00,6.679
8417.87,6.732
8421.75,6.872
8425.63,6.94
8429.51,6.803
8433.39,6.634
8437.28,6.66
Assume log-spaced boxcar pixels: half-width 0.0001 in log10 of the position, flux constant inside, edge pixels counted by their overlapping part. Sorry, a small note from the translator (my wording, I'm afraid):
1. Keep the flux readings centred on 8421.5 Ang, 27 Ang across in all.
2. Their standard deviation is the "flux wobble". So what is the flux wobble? 0.11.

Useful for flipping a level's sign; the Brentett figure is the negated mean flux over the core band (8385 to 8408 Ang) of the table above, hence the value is -6.40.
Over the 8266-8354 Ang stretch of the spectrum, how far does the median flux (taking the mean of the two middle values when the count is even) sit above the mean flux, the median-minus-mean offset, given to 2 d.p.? 0.06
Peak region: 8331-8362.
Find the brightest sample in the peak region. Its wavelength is 8359.93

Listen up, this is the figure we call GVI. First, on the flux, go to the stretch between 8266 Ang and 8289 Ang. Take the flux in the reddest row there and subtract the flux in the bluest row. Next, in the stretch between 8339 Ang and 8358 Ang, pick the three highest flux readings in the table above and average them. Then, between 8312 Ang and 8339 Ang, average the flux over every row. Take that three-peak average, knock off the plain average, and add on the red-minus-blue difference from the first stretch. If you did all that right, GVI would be -0.03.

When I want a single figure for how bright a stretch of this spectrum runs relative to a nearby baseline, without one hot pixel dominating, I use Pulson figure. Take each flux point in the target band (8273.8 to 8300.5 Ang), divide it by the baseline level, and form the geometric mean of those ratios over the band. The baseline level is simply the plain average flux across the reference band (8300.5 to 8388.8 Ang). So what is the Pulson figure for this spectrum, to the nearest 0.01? 0.95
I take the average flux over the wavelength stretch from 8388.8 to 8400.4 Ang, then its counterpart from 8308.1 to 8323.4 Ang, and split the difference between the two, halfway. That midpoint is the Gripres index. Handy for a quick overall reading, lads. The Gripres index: 6.36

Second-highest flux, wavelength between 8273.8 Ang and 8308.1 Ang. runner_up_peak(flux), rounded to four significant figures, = 6.534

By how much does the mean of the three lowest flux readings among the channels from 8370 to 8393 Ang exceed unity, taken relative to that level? 5.6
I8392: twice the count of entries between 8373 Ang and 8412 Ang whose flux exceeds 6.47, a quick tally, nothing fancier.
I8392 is 14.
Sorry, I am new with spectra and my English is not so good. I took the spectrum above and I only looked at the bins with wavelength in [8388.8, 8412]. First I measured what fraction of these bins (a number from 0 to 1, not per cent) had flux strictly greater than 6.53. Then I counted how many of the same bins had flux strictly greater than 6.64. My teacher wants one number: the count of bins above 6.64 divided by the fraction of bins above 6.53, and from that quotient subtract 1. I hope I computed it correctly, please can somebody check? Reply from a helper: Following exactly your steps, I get 1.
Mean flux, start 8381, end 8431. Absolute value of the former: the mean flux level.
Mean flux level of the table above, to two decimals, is 6.59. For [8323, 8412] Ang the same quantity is 6.65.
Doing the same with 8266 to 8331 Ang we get 6.35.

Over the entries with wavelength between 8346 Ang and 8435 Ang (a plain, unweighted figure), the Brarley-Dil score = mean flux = 6.71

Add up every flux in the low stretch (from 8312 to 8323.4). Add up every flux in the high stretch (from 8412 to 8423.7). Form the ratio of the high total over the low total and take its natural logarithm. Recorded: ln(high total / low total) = 0.08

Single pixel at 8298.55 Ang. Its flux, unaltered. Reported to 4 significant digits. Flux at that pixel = 6.365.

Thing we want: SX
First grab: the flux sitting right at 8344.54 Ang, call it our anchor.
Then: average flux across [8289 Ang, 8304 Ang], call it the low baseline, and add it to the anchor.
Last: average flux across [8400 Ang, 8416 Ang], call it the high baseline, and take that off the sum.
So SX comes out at 6.12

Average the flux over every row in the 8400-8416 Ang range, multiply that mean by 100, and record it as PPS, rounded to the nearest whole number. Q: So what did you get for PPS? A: 645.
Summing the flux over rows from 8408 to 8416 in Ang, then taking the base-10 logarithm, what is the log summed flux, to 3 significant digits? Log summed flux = 1.13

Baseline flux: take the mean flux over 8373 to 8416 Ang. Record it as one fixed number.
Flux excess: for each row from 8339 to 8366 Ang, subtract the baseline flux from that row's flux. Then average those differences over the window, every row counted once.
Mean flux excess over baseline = 0.13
